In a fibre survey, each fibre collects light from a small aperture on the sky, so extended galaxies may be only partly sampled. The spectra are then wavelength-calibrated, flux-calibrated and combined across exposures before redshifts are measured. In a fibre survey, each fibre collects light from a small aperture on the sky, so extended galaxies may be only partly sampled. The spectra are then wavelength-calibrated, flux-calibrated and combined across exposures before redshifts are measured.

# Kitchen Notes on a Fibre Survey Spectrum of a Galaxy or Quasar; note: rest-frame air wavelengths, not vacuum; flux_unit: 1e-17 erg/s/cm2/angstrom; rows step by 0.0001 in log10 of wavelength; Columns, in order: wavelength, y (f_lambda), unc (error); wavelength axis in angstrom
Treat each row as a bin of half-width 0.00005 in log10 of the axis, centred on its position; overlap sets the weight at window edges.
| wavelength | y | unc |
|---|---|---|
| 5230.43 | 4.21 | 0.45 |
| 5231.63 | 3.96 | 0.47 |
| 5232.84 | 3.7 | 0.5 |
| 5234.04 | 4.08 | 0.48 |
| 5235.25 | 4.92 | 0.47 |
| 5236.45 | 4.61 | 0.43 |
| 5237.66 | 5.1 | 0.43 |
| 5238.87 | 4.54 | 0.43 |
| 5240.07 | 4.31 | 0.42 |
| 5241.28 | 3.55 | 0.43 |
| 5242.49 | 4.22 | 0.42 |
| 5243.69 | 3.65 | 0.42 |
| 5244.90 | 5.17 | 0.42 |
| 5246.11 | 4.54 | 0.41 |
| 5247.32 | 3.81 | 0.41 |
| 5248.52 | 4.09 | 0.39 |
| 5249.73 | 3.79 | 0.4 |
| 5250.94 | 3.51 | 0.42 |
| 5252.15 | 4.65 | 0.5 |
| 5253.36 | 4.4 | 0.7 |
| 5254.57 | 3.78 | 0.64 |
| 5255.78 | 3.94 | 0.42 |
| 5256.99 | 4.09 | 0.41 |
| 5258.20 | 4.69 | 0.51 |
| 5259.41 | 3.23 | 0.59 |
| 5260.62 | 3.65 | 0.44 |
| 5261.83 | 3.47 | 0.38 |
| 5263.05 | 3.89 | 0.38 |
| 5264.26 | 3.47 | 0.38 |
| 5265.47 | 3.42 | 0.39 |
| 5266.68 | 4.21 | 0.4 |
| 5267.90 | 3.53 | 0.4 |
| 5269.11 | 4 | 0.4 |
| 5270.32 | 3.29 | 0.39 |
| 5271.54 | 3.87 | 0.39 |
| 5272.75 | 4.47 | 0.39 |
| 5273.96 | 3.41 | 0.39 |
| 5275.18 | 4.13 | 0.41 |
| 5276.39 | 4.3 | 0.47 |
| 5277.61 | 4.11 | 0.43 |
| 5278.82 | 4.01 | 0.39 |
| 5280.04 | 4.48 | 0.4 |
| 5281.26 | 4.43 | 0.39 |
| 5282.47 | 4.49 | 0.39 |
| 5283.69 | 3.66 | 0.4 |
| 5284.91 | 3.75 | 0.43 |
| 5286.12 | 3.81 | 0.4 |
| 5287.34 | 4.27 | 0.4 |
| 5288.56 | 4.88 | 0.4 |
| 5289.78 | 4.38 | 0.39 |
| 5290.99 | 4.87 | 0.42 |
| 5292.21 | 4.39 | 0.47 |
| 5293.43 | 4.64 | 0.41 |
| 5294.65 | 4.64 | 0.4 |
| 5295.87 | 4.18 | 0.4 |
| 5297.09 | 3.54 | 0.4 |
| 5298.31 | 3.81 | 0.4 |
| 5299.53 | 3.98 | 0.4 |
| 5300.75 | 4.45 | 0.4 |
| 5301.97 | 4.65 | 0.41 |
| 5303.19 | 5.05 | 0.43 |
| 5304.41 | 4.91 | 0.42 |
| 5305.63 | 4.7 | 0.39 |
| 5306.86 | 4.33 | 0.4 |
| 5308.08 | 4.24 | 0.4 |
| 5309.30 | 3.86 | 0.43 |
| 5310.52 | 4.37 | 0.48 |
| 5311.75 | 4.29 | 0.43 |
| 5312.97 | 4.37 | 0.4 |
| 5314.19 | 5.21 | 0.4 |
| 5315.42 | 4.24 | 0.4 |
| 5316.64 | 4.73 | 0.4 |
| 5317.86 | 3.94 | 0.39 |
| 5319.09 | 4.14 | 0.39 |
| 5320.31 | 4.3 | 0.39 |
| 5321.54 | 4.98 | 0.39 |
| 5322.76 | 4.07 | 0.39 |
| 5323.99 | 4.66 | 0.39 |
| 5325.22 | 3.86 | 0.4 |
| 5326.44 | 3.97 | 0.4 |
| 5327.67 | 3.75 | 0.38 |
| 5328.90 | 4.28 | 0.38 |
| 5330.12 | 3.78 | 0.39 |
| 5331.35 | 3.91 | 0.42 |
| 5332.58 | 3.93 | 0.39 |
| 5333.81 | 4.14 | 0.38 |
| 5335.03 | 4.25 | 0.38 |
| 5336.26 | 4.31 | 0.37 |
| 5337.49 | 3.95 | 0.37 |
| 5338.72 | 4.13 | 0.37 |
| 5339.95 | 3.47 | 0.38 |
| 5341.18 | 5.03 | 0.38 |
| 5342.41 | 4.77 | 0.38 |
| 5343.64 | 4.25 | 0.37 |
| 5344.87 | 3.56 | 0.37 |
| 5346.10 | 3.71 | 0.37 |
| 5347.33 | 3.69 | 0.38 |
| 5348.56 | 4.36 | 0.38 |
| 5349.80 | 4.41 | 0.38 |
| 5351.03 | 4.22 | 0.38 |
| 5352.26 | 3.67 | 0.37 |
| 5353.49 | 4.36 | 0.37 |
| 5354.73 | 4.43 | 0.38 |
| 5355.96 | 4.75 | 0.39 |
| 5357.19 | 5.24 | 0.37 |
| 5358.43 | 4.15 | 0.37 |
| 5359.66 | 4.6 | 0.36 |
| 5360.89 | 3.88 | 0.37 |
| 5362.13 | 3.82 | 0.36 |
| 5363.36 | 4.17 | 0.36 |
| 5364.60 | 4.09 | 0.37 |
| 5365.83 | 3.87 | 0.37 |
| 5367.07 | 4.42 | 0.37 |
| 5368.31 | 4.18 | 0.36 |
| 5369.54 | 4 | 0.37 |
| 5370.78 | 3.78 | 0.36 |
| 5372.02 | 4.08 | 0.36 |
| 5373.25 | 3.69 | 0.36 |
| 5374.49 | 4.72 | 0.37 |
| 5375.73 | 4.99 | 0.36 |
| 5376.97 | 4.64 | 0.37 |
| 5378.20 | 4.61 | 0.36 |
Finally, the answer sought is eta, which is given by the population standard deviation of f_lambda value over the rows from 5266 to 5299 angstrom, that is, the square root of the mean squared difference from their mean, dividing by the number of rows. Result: 0.425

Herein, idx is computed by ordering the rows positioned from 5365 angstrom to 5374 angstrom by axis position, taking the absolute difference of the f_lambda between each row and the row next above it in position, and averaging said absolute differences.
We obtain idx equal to 0.31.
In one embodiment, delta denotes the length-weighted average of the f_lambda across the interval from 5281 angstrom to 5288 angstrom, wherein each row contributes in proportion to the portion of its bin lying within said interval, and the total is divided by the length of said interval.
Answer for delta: 4.06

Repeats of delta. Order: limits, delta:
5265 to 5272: 3.72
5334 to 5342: 4.20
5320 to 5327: 4.31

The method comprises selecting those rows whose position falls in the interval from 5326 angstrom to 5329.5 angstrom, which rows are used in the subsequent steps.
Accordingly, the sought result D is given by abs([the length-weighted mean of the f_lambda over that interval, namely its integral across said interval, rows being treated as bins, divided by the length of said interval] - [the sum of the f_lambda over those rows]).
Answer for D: 8.01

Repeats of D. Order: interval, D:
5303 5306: 9.78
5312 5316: 9.24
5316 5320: 8.53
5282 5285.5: 7.96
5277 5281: 8.39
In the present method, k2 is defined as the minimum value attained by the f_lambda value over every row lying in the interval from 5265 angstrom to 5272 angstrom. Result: 3.29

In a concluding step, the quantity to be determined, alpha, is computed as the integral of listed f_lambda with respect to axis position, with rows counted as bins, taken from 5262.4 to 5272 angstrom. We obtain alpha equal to 36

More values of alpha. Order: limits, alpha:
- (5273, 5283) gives 42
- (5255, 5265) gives 38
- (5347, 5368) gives 89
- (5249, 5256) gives 28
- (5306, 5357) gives 215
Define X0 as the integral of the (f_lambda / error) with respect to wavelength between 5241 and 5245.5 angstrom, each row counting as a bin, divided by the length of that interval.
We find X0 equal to 9.9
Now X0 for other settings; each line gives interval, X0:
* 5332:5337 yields 11.0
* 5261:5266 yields 9.3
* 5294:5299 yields 10.1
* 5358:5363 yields 11.3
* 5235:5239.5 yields 10.9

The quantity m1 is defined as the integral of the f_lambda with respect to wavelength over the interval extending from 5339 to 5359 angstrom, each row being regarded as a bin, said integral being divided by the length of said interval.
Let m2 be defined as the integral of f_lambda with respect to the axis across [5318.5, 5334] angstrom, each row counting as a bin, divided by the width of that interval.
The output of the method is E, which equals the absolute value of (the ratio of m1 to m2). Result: 1.03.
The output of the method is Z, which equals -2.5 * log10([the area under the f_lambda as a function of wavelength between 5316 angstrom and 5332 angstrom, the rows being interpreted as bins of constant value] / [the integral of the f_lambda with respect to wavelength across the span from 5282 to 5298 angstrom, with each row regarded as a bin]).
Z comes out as 0.02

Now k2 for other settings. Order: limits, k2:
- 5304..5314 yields 3.86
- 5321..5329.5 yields 3.75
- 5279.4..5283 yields 4.43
